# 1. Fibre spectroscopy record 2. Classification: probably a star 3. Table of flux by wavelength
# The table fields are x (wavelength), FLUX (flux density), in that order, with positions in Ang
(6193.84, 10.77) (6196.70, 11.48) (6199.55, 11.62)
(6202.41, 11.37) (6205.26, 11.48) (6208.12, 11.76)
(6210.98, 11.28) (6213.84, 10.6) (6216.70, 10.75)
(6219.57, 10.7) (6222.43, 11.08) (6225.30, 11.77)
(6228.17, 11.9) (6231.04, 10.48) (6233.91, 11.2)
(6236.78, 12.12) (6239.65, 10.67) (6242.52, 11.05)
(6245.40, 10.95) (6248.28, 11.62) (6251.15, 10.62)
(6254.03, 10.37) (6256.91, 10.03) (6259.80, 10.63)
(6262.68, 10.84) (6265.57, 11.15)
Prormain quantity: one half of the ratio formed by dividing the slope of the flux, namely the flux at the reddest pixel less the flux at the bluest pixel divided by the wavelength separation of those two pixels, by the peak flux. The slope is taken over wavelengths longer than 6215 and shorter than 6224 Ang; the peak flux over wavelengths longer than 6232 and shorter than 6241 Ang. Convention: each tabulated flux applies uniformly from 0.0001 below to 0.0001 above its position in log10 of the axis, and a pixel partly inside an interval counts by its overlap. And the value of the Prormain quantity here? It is 0.002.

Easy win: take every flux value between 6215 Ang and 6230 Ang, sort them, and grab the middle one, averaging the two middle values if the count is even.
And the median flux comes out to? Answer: 11.1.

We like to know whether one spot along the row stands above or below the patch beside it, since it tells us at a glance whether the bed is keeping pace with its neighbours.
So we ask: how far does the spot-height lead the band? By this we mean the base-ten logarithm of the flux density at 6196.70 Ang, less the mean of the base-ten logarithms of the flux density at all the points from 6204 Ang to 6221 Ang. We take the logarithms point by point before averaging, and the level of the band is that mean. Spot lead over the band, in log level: 0.015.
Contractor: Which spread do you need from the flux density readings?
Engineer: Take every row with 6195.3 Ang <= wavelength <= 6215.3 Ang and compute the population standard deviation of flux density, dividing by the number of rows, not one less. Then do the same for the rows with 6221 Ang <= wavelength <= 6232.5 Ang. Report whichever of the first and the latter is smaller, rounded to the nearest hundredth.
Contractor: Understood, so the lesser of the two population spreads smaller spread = 0.35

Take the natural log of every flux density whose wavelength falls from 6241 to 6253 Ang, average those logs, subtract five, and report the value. -2.60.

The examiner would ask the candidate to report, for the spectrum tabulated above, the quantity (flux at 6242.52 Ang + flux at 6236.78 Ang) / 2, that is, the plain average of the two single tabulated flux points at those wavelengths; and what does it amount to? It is 11.6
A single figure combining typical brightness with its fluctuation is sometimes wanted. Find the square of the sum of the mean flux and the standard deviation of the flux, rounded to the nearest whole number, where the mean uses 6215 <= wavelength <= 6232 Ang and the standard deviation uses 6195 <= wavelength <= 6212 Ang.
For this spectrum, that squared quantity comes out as 127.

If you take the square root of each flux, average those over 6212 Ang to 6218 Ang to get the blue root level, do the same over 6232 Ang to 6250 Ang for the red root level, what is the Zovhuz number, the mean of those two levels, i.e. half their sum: 3.31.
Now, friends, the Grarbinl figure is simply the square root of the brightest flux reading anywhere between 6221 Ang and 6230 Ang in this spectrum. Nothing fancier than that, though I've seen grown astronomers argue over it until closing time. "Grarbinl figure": 3.45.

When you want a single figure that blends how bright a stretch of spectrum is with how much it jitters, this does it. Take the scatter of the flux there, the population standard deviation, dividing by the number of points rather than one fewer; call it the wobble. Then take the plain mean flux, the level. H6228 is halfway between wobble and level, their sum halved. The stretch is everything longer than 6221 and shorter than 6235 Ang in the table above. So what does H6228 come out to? 5.90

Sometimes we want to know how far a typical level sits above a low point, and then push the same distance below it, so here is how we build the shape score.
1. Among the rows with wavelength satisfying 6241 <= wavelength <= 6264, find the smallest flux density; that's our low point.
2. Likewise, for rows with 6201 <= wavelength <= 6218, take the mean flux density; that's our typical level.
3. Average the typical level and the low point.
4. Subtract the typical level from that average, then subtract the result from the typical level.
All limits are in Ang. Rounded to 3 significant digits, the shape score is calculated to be 11.8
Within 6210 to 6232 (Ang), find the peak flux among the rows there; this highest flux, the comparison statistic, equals 11.9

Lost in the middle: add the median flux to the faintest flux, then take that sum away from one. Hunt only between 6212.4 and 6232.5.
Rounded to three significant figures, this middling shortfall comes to -20.2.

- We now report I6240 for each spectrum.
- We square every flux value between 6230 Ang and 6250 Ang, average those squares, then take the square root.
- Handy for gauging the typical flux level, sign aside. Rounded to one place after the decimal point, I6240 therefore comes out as 11.2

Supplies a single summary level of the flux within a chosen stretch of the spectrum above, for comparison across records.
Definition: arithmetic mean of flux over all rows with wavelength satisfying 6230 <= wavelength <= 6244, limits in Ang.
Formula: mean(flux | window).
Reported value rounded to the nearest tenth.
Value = 11.1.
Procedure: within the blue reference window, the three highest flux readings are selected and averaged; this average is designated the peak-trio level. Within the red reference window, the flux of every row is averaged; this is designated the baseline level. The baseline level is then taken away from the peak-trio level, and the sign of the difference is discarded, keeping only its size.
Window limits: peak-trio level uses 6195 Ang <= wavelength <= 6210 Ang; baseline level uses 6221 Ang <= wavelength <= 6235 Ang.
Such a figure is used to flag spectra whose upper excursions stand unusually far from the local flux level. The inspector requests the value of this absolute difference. 0.3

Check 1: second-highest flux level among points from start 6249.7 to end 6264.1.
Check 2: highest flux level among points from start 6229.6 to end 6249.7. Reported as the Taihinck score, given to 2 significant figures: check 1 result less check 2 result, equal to -1.5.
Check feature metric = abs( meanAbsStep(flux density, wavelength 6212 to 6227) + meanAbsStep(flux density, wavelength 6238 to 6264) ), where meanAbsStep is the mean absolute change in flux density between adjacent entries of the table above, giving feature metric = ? 0.76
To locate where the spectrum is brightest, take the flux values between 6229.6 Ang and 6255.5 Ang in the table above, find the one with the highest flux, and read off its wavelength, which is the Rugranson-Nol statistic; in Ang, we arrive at 6236.78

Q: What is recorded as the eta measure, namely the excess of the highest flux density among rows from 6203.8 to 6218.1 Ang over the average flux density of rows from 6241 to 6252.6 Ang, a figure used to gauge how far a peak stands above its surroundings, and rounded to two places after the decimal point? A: 0.70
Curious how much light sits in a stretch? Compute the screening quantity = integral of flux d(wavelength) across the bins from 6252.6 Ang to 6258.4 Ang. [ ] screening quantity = 59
